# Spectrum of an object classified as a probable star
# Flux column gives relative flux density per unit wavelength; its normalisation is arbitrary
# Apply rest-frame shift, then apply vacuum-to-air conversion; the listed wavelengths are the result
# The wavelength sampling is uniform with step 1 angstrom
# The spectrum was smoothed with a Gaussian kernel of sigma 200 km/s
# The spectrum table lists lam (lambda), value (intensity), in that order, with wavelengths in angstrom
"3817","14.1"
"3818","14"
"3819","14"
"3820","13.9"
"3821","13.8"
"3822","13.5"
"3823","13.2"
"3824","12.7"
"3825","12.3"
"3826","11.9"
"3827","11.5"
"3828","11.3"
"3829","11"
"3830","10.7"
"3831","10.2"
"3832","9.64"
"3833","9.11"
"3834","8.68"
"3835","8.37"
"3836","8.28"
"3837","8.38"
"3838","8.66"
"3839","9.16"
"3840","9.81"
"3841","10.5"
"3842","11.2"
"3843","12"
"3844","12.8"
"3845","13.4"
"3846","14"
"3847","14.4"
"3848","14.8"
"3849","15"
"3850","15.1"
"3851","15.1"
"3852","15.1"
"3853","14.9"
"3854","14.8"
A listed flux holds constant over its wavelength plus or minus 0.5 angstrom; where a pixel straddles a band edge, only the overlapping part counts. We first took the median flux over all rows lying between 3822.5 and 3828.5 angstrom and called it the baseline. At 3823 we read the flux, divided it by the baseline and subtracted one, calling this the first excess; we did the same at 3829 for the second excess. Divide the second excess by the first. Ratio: -1.0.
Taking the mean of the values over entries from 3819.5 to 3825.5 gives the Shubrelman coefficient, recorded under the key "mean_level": 13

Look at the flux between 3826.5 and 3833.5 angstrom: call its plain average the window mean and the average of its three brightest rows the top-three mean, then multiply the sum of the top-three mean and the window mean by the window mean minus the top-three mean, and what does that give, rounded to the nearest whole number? -17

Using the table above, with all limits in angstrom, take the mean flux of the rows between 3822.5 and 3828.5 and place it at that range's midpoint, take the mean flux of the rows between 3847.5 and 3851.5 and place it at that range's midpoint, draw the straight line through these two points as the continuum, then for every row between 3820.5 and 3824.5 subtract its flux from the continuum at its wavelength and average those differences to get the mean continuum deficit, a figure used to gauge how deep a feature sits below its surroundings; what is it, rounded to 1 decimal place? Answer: -1.5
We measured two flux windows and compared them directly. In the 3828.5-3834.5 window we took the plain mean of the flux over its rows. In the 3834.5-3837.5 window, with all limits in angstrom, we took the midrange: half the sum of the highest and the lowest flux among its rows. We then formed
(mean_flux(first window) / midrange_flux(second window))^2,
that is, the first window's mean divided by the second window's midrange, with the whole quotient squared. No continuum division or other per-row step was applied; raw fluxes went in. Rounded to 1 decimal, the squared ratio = 1.4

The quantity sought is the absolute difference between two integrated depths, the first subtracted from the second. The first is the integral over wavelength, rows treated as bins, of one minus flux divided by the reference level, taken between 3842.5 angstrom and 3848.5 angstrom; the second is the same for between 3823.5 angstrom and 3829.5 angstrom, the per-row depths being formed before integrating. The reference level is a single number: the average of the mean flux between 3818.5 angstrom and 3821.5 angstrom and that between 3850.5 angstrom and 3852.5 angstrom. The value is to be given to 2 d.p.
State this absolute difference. 0.74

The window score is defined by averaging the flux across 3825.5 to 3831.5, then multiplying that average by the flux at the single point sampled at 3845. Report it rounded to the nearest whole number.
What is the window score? 149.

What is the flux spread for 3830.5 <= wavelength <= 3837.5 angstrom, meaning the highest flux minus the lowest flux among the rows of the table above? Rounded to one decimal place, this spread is 1.9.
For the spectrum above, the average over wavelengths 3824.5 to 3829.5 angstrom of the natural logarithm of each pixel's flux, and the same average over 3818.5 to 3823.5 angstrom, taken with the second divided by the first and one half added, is 1.57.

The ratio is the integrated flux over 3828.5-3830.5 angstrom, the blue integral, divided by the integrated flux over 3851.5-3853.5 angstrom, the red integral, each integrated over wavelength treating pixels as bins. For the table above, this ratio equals 0.72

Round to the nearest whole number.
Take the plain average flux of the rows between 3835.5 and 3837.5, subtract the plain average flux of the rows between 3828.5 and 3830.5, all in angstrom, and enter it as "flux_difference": -3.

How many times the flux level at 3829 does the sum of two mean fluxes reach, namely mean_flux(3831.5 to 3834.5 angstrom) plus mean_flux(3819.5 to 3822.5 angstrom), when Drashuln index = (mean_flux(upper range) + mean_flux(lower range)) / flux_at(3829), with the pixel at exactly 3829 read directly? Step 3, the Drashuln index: 2.1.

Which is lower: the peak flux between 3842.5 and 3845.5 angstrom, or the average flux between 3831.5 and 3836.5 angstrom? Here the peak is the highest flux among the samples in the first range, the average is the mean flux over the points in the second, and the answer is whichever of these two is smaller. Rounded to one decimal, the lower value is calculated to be 8.8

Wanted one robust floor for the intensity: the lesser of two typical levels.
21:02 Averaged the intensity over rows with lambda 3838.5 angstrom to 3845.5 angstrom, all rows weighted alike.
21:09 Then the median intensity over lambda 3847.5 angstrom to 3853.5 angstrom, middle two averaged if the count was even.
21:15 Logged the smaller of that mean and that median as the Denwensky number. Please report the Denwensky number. 11.3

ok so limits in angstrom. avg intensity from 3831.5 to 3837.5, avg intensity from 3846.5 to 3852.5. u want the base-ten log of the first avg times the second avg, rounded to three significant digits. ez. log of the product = 2.12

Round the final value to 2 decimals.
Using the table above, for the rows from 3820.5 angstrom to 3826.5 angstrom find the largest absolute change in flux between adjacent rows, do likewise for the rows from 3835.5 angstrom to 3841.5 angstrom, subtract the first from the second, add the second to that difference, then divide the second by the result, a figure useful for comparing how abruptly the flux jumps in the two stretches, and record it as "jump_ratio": 0.78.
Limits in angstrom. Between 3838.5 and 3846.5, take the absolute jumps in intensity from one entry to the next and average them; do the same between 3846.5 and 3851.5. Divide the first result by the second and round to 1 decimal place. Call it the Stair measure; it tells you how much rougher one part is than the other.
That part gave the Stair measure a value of 4.0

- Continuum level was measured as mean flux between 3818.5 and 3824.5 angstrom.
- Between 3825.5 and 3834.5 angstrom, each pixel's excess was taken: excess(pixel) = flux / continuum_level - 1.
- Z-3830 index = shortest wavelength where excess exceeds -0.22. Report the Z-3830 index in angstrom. 3826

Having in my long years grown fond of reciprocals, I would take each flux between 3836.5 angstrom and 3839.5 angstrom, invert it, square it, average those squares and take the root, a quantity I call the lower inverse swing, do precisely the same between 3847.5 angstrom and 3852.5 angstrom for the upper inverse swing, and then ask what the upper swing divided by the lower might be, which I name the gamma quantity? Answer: 0.58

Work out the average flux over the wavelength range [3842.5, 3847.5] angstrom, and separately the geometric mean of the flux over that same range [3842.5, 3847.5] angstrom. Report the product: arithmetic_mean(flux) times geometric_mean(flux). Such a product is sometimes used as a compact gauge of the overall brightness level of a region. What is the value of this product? 177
